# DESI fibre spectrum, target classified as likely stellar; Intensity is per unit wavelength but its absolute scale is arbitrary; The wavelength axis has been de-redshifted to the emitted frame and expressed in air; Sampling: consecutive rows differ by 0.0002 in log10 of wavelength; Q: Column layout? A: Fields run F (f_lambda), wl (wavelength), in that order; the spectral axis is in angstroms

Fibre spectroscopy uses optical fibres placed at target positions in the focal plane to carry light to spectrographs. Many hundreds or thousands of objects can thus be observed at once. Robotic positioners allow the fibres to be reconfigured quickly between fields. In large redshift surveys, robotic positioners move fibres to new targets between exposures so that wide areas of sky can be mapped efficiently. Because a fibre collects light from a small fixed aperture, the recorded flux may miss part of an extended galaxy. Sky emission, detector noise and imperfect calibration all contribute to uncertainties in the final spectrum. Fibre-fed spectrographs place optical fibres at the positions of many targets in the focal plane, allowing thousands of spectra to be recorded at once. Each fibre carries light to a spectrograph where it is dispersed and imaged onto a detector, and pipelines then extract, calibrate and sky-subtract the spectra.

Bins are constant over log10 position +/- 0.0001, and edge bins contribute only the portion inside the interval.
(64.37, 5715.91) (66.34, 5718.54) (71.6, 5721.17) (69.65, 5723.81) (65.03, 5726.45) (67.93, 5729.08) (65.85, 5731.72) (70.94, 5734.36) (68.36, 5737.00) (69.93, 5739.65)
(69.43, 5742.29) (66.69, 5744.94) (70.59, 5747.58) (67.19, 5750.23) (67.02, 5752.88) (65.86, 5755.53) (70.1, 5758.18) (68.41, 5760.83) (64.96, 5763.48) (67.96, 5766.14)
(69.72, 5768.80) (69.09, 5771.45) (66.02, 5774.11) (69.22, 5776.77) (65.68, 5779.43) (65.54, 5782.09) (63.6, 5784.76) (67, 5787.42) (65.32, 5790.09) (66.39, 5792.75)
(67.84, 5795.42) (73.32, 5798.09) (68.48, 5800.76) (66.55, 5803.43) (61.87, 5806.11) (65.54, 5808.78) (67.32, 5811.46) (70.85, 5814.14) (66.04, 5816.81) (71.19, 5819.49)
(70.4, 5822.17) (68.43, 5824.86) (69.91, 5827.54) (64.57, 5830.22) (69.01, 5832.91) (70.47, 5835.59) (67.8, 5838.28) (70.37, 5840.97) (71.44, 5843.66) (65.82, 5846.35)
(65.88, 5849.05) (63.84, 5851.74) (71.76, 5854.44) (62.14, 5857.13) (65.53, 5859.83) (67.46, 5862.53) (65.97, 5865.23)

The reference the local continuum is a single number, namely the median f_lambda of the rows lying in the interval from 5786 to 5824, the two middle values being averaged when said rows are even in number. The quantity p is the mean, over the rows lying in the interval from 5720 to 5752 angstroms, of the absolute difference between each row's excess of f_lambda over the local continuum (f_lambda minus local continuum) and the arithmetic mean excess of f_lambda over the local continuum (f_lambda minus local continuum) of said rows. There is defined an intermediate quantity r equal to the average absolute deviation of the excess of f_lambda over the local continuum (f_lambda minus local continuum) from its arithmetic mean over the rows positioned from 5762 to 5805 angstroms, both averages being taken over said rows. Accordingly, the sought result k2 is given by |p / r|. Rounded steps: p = 1.76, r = 1.82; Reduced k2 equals 0.96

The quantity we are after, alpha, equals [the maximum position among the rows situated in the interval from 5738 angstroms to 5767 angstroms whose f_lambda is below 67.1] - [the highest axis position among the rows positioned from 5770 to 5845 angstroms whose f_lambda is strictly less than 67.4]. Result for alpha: -66.7 angstroms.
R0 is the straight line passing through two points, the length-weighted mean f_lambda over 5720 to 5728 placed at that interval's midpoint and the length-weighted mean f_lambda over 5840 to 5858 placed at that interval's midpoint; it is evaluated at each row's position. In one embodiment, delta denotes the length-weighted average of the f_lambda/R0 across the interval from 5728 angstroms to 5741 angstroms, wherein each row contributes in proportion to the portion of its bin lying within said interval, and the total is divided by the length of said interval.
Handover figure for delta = 1.00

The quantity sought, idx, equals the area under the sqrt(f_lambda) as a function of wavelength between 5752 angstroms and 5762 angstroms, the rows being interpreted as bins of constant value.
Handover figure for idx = 82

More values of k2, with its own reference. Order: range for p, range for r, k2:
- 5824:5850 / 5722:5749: 1.13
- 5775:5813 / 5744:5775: 1.23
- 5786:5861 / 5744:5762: 1.63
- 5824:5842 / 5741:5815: 0.79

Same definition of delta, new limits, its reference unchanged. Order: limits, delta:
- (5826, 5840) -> 1.01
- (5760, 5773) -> 1.00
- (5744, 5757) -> 0.99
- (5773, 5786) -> 0.97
